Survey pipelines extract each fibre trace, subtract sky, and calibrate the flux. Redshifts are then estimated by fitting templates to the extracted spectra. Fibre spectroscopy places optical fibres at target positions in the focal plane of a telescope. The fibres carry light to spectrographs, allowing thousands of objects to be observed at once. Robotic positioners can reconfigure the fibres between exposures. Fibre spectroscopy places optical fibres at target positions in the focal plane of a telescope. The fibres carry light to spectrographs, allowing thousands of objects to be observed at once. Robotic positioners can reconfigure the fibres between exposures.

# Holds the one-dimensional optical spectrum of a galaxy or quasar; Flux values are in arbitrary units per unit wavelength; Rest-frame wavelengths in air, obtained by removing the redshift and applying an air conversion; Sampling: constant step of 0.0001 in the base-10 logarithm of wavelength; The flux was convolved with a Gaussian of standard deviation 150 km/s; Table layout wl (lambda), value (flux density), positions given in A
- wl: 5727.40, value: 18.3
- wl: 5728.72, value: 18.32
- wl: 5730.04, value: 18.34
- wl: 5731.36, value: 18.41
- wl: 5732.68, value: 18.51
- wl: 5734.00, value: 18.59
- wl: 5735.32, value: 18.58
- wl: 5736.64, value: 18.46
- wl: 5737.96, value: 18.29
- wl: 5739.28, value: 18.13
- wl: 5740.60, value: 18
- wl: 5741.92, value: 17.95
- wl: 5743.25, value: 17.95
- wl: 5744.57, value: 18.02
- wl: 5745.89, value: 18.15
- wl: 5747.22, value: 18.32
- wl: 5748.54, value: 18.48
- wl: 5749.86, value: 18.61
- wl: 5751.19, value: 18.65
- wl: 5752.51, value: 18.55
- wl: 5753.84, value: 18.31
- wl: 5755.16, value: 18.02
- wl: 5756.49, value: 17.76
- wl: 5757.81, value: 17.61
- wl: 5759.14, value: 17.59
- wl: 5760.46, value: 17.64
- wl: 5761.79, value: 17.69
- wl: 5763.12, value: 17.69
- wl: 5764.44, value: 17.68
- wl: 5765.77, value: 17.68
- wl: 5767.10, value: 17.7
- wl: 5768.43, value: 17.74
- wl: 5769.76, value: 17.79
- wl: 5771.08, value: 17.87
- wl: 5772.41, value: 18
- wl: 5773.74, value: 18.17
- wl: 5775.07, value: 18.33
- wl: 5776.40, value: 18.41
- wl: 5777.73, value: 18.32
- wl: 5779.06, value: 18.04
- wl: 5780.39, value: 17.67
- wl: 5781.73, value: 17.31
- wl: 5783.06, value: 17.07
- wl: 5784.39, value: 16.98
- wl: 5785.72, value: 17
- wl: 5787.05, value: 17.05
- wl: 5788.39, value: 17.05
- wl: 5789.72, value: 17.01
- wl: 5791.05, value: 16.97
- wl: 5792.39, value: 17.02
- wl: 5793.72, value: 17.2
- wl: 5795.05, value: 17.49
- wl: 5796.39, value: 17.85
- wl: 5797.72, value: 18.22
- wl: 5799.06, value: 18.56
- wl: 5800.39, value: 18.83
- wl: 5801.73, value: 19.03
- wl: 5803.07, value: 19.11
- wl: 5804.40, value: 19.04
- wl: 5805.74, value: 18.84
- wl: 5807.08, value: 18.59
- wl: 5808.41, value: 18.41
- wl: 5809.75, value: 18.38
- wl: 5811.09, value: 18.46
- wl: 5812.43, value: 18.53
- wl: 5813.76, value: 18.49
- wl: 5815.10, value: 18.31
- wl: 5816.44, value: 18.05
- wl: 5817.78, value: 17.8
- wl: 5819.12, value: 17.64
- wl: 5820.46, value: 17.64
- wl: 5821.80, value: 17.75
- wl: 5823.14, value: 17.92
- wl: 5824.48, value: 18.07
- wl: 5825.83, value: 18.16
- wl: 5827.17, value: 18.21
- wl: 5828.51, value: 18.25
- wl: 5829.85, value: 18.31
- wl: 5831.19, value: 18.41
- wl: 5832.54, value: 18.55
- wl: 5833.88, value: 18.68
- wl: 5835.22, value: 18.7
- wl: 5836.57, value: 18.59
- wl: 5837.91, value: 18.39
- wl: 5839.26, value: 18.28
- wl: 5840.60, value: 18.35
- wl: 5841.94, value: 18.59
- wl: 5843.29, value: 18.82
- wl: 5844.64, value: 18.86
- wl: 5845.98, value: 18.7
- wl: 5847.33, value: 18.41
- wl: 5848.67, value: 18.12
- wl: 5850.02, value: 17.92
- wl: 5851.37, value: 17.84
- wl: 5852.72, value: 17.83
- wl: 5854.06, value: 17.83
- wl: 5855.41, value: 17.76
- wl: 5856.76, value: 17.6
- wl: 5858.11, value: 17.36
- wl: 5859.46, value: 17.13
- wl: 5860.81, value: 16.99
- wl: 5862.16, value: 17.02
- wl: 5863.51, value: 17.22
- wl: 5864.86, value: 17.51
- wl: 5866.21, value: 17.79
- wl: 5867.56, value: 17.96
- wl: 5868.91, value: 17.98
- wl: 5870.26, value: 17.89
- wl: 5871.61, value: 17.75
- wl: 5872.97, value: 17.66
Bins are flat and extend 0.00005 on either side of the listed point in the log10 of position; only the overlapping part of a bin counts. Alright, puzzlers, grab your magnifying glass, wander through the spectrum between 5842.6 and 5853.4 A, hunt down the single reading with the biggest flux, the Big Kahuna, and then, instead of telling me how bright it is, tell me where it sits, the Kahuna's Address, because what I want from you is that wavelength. 5844.64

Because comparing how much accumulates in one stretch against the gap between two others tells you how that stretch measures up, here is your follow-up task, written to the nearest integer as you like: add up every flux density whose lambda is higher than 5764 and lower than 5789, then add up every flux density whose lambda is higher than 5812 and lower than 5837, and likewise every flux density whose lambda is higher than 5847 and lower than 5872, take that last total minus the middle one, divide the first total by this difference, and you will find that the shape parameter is -33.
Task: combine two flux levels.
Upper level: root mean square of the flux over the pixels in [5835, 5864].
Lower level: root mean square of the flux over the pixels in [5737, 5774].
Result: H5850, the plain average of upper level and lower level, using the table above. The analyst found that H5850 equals 18.0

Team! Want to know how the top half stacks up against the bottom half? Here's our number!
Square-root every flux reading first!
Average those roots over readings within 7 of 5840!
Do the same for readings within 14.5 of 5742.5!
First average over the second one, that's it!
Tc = 1.008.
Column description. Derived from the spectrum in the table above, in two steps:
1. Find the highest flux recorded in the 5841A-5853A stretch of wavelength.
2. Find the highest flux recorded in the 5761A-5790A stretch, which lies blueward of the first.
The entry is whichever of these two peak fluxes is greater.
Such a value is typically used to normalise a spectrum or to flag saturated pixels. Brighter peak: 18.9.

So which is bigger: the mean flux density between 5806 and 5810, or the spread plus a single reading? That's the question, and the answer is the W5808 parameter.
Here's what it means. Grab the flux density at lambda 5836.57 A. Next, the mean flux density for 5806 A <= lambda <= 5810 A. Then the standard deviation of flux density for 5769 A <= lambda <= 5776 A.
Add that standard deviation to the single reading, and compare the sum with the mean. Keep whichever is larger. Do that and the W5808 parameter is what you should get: 18.8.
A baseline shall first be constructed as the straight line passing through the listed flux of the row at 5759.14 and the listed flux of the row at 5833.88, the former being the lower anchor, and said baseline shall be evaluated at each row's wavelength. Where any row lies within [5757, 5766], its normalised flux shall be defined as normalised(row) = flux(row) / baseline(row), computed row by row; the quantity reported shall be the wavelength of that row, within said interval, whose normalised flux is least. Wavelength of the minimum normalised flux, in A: 5765.77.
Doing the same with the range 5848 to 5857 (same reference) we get 5856.76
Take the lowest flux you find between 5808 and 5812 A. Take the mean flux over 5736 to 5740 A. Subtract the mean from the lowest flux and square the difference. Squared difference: 0.01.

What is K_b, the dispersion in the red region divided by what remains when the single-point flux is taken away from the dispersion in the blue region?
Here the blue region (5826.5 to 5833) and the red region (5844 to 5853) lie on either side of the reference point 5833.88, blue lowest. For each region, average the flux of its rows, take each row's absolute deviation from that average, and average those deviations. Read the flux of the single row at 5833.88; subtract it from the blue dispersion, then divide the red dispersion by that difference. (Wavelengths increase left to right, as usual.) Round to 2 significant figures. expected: -0.019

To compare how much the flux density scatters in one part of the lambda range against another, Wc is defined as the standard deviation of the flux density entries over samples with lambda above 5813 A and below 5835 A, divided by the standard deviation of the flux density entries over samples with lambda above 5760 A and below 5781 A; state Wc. 1.2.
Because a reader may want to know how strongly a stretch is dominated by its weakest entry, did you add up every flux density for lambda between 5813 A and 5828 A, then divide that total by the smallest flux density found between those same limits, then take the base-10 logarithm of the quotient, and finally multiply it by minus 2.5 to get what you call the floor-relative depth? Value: -2.626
